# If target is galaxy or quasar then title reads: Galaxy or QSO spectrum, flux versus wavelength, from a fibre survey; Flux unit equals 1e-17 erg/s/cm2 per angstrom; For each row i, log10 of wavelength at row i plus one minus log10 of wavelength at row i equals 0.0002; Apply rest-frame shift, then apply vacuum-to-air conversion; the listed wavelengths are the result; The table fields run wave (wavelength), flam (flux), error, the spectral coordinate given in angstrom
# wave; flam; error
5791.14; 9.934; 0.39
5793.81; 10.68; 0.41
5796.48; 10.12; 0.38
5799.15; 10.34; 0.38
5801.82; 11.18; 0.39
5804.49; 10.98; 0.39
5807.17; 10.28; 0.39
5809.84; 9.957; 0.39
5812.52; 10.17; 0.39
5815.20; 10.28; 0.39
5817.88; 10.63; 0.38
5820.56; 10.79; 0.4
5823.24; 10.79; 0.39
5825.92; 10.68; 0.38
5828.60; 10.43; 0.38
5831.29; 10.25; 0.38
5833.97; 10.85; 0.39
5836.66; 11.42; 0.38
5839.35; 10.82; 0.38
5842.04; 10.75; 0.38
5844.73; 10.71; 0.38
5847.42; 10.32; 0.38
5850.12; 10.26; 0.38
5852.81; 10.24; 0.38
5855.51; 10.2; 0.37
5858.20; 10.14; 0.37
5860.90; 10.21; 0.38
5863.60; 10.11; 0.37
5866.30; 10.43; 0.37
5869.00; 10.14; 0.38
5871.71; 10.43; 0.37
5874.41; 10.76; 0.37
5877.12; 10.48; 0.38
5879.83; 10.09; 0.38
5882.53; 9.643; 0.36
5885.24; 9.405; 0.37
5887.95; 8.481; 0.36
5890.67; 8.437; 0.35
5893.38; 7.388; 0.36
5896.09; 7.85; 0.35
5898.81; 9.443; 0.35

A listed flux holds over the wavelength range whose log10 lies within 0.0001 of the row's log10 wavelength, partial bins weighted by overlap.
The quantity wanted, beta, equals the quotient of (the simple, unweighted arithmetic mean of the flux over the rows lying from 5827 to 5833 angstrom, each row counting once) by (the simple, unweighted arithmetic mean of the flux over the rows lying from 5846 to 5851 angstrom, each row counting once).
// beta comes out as 1.00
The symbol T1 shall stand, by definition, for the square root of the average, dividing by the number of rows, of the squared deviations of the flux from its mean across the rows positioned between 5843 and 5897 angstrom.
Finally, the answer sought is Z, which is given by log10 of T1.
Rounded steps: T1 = 0.9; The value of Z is 0.0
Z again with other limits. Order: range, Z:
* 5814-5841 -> -0.5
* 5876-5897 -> 0.0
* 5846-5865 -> -1.2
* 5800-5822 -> -0.4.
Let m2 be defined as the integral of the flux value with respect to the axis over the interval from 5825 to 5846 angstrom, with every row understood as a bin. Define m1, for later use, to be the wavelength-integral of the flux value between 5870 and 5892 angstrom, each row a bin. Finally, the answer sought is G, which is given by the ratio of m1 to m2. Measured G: 0.95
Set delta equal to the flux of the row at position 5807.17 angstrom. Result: 10.28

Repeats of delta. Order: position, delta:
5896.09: 7.85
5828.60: 10.43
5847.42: 10.32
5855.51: 10.2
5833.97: 10.85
